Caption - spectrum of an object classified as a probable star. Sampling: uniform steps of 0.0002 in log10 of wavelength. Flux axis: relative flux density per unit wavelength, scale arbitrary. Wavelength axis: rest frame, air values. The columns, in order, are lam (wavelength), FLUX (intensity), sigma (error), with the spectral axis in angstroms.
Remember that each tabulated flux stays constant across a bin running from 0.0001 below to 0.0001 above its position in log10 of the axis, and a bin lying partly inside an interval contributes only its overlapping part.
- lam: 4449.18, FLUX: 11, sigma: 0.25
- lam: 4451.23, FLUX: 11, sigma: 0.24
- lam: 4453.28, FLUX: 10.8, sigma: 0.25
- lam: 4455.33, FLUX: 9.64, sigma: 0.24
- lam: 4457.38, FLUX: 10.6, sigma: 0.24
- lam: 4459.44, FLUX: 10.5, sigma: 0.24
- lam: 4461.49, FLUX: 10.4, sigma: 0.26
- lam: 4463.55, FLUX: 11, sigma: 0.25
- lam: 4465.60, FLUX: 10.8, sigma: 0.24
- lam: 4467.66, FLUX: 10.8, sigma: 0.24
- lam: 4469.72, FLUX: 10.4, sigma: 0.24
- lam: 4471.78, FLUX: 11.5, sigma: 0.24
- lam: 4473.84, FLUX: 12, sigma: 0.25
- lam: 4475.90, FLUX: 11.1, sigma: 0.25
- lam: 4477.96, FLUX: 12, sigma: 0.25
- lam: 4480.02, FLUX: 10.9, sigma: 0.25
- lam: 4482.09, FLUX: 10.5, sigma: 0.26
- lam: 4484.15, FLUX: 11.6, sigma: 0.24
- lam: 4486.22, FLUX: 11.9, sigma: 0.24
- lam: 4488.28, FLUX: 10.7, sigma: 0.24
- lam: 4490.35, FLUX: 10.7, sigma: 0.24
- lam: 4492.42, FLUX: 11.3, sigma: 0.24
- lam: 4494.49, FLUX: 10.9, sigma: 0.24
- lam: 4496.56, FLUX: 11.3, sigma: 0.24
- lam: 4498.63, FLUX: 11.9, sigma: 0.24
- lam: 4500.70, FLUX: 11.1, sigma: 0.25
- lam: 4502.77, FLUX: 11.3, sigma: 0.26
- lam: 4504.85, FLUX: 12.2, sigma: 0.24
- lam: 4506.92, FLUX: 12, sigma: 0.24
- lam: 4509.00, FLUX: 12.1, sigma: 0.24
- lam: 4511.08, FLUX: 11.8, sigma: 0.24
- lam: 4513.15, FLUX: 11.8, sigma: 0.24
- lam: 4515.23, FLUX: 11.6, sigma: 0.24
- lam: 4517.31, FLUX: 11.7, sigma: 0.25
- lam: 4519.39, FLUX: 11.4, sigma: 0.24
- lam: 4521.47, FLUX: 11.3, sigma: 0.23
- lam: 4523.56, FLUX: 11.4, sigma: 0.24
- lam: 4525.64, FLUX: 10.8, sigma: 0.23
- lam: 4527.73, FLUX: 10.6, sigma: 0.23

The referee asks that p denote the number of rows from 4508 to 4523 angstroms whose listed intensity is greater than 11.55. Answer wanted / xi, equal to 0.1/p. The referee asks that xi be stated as 0.02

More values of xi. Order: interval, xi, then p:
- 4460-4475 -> 0.10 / 1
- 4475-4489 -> 0.03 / 3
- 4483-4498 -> 0.05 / 2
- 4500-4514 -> 0.02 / 5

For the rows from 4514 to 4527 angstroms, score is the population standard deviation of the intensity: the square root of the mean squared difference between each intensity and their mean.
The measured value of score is 0.29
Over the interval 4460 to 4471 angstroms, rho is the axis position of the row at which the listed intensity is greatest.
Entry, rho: 4463.55 angstroms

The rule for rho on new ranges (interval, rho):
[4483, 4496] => 4486.22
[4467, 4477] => 4473.84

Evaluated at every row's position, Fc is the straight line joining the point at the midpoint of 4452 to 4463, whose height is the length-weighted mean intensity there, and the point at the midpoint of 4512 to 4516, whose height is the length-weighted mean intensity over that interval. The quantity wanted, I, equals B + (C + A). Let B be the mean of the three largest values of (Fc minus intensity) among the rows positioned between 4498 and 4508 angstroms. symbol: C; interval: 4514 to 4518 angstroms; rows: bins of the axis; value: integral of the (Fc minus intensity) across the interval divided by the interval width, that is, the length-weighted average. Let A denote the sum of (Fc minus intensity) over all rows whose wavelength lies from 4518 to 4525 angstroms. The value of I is 1.7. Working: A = 1.6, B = 0.02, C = 0.1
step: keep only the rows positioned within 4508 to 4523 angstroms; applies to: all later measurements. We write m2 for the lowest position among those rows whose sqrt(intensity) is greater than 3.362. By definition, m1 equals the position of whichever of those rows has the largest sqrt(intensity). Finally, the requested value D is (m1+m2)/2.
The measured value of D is 4509.0 angstroms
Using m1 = 4509.00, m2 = 4509.00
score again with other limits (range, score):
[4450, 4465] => 0.43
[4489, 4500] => 0.41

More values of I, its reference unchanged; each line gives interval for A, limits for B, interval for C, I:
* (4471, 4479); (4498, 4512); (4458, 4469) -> -3.3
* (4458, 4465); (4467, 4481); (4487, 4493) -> 0.0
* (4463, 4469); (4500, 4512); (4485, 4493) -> -0.6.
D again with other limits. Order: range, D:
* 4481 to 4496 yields 4485.2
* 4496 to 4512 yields 4501.7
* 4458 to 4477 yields 4472.8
